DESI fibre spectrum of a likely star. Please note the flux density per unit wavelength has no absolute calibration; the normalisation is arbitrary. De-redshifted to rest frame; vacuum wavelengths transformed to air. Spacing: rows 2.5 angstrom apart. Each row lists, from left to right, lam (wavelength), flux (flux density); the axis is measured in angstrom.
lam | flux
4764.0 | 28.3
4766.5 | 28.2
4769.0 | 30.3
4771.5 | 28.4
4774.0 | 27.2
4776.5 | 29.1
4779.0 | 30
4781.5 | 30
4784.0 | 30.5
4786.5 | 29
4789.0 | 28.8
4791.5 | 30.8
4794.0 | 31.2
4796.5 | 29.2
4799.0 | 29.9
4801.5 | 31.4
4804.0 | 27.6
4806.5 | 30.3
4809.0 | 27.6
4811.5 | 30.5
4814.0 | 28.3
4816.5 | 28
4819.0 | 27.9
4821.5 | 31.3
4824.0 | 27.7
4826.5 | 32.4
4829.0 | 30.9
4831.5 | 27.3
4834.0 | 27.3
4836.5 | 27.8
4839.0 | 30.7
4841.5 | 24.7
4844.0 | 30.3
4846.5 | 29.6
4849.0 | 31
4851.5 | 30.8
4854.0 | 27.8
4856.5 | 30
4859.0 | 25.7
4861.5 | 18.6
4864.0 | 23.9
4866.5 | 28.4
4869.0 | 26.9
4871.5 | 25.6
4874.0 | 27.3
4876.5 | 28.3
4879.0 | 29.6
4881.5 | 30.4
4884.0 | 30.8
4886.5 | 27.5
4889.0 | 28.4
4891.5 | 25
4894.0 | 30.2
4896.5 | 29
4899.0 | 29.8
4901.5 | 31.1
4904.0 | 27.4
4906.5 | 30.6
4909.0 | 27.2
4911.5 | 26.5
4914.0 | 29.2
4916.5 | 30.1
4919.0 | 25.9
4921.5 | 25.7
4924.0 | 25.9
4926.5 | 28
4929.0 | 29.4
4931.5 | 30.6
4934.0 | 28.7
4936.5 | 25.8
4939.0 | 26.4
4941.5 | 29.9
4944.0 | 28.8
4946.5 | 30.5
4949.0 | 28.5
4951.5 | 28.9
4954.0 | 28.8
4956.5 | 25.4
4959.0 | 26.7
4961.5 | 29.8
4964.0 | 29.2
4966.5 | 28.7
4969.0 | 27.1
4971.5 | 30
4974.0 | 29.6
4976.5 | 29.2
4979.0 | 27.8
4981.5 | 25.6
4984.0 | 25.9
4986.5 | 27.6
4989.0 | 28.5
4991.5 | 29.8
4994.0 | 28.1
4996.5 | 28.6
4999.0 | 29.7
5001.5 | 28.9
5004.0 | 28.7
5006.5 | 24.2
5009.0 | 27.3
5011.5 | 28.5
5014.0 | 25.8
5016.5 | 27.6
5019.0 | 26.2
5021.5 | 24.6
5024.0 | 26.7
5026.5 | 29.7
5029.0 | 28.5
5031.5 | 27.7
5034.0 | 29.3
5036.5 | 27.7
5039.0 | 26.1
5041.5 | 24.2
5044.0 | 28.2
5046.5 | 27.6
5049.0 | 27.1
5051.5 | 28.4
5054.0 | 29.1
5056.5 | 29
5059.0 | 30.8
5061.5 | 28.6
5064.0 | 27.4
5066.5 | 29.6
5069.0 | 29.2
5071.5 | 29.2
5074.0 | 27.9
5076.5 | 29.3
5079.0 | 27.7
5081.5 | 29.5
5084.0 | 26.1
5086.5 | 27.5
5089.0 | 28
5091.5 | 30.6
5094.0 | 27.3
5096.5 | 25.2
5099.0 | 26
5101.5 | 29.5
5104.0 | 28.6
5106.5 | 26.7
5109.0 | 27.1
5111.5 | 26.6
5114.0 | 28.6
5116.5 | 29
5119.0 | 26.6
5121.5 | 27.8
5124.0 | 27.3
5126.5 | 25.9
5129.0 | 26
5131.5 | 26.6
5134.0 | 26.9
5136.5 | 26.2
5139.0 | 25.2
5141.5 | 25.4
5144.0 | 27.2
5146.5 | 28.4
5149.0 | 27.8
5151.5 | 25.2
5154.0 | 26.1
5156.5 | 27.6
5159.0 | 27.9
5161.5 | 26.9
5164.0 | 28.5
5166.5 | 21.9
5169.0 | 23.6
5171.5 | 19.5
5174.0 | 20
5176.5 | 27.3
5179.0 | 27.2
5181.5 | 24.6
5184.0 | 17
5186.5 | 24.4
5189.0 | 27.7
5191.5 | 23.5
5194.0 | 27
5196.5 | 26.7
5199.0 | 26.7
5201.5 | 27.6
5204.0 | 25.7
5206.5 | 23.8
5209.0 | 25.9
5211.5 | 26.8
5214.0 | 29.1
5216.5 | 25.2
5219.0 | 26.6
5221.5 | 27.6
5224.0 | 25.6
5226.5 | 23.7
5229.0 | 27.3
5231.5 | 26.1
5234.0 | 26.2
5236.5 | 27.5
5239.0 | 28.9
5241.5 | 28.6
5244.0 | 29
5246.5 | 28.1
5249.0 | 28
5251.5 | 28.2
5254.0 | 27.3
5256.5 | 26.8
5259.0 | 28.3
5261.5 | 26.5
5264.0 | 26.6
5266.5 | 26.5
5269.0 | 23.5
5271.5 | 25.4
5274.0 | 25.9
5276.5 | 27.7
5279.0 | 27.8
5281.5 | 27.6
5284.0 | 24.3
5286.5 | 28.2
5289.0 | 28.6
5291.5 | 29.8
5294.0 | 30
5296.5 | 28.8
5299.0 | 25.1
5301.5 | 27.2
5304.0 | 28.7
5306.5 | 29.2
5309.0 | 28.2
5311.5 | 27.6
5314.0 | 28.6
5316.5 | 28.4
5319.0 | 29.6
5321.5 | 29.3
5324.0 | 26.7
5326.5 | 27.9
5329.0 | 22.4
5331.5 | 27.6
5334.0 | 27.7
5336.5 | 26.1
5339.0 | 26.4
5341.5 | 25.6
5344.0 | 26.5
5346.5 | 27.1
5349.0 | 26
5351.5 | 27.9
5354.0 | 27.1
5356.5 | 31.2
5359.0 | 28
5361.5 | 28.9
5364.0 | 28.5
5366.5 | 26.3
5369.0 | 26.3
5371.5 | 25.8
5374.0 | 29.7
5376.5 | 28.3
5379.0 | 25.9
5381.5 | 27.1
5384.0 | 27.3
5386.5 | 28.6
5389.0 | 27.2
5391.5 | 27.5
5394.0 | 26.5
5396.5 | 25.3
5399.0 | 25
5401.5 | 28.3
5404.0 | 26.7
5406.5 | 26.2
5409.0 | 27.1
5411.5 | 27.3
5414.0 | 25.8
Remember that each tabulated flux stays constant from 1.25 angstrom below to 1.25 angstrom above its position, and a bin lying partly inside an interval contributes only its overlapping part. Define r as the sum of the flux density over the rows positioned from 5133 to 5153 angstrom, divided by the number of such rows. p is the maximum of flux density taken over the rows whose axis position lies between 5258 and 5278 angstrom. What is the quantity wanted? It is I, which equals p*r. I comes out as 751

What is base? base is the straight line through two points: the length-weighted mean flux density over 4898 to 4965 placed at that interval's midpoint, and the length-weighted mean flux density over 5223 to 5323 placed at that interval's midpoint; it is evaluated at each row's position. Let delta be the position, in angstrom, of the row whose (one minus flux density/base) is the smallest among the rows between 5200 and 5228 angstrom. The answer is 5214.0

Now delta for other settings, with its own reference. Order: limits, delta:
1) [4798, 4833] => 4826.5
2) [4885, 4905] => 4901.5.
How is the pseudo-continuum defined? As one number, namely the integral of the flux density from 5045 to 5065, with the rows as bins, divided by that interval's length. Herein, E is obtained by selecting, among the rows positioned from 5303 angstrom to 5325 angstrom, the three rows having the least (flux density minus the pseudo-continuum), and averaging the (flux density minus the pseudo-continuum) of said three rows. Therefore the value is -1.0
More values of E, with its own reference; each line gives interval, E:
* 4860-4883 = -5.8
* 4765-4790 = -0.6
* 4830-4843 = -2.1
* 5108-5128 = -2.1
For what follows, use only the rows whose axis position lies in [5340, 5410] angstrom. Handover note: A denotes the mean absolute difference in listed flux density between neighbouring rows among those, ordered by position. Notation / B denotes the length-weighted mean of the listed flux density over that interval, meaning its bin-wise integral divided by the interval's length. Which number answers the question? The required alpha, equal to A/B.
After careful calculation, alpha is 0.051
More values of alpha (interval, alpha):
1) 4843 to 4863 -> 0.097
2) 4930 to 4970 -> 0.058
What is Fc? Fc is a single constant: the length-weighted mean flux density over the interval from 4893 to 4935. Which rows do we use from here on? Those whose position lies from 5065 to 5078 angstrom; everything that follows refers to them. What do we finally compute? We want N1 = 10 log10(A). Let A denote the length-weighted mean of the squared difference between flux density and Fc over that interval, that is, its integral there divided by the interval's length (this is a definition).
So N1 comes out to -2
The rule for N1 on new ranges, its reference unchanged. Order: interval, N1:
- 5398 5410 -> 7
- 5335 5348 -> 7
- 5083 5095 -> 4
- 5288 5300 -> 5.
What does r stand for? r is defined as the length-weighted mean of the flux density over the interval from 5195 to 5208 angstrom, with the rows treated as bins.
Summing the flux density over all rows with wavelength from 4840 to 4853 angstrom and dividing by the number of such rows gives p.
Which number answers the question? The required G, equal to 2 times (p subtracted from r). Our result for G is -6.3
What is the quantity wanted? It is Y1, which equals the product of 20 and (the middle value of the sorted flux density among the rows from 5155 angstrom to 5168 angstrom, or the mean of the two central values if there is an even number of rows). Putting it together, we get 552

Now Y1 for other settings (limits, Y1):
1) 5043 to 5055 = 564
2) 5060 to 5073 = 584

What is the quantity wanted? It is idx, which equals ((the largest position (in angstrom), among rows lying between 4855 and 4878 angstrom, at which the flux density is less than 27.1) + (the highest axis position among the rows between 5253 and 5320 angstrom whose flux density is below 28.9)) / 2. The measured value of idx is 5094.0 angstrom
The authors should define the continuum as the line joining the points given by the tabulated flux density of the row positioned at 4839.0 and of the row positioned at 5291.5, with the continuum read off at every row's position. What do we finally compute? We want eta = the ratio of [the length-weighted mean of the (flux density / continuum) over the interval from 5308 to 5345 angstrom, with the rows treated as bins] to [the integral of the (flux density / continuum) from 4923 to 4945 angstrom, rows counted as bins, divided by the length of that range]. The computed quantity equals 0.99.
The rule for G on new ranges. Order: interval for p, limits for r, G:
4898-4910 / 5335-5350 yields -5.8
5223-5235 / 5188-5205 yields 1.3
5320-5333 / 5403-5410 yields -0.3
